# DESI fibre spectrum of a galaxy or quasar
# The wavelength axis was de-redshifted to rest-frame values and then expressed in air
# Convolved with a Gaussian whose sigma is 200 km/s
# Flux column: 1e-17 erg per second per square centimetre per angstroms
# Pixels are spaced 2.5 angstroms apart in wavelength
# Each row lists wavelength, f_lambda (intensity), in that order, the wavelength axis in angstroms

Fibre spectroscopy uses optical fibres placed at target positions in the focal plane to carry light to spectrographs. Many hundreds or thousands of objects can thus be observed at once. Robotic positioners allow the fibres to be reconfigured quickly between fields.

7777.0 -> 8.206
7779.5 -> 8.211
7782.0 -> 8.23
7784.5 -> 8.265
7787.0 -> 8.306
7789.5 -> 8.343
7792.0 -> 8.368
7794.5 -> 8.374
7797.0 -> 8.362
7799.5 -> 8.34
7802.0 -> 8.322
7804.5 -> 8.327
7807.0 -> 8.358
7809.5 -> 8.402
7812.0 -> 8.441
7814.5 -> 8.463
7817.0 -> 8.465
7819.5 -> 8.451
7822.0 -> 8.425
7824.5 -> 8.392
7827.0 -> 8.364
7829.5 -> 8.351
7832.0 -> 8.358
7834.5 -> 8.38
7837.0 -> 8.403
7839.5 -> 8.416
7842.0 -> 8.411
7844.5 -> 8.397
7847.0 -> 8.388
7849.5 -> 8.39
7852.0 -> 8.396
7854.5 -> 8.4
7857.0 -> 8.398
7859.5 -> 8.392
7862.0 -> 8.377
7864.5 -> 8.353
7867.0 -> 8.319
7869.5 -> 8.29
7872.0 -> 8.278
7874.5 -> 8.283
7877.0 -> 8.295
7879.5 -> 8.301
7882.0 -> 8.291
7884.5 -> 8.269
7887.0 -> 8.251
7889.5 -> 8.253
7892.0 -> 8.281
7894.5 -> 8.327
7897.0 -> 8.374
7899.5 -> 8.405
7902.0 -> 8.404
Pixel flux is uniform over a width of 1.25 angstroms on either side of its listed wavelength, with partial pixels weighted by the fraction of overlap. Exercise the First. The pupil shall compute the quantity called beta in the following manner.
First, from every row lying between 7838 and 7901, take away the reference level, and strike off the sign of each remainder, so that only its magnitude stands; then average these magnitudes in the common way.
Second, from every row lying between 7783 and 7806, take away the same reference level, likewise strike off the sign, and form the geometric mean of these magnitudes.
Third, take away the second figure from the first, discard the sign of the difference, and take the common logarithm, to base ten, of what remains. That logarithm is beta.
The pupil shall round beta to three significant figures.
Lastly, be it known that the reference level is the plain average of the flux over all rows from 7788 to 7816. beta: -1.50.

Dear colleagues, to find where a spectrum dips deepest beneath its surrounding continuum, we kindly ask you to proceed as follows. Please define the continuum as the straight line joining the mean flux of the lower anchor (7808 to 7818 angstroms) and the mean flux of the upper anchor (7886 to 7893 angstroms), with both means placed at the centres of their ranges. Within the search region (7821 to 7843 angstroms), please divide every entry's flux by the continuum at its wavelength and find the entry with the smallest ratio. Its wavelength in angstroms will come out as 7829.5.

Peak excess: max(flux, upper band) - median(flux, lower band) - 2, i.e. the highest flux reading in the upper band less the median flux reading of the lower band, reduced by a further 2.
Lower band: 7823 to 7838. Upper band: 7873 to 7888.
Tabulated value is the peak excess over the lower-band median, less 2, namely -2.07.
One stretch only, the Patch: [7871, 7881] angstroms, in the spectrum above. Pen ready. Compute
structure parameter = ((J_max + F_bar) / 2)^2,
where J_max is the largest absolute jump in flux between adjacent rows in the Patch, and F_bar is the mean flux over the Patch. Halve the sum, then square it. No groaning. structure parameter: 17.2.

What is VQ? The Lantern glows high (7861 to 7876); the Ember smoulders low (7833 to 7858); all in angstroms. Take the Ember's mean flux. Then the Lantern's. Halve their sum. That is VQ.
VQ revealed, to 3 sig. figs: 8.36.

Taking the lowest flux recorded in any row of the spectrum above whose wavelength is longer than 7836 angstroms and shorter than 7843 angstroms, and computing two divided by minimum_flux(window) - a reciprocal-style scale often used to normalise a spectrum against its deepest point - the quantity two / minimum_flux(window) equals 0.238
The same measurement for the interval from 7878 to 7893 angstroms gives 0.242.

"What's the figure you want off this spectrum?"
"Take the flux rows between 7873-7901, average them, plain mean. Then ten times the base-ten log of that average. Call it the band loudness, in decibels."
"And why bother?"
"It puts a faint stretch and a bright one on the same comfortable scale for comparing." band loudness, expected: 9.19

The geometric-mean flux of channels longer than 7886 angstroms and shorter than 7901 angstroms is 8.31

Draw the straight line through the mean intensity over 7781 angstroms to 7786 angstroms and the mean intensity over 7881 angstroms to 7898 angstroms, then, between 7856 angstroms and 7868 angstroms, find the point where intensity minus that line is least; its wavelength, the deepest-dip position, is 7867.0 angstroms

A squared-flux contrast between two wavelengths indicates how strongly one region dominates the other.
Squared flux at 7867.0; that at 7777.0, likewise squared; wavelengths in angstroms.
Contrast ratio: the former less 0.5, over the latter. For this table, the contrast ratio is 1.02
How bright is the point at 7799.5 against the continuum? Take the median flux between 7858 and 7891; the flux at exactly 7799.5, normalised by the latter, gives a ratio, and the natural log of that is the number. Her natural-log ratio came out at 0.0059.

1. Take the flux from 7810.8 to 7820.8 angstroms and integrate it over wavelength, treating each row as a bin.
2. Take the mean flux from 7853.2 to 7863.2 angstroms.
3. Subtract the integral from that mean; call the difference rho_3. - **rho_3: -76.2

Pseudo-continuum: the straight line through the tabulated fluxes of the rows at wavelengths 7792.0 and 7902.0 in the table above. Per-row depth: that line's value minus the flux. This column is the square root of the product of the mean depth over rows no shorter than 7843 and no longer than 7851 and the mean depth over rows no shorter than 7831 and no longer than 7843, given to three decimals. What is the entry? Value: 0.008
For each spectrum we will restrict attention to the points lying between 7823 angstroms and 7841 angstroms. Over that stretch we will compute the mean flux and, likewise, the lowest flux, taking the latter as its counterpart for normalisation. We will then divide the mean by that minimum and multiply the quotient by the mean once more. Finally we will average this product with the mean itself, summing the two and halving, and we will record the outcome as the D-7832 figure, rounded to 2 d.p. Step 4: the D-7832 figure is 8.40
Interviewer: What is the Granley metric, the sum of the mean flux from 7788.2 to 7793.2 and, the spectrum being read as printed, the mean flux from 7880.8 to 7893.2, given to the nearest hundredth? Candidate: 16.62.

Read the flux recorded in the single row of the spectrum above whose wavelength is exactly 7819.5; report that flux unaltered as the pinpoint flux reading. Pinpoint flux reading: 8.451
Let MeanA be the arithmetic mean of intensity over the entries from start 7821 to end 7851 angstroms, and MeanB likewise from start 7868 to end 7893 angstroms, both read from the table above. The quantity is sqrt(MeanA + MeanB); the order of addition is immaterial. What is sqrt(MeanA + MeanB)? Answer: 4.08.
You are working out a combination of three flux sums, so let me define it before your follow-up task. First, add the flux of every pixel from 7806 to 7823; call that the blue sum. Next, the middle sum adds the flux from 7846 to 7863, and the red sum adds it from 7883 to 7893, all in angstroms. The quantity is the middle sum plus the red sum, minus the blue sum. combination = 33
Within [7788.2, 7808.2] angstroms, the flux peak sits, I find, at 7794.5 angstroms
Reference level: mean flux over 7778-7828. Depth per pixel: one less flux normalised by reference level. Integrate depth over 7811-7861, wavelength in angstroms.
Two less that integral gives 2.26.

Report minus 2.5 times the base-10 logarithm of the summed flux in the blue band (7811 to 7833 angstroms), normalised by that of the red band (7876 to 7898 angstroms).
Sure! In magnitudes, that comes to -0.0154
